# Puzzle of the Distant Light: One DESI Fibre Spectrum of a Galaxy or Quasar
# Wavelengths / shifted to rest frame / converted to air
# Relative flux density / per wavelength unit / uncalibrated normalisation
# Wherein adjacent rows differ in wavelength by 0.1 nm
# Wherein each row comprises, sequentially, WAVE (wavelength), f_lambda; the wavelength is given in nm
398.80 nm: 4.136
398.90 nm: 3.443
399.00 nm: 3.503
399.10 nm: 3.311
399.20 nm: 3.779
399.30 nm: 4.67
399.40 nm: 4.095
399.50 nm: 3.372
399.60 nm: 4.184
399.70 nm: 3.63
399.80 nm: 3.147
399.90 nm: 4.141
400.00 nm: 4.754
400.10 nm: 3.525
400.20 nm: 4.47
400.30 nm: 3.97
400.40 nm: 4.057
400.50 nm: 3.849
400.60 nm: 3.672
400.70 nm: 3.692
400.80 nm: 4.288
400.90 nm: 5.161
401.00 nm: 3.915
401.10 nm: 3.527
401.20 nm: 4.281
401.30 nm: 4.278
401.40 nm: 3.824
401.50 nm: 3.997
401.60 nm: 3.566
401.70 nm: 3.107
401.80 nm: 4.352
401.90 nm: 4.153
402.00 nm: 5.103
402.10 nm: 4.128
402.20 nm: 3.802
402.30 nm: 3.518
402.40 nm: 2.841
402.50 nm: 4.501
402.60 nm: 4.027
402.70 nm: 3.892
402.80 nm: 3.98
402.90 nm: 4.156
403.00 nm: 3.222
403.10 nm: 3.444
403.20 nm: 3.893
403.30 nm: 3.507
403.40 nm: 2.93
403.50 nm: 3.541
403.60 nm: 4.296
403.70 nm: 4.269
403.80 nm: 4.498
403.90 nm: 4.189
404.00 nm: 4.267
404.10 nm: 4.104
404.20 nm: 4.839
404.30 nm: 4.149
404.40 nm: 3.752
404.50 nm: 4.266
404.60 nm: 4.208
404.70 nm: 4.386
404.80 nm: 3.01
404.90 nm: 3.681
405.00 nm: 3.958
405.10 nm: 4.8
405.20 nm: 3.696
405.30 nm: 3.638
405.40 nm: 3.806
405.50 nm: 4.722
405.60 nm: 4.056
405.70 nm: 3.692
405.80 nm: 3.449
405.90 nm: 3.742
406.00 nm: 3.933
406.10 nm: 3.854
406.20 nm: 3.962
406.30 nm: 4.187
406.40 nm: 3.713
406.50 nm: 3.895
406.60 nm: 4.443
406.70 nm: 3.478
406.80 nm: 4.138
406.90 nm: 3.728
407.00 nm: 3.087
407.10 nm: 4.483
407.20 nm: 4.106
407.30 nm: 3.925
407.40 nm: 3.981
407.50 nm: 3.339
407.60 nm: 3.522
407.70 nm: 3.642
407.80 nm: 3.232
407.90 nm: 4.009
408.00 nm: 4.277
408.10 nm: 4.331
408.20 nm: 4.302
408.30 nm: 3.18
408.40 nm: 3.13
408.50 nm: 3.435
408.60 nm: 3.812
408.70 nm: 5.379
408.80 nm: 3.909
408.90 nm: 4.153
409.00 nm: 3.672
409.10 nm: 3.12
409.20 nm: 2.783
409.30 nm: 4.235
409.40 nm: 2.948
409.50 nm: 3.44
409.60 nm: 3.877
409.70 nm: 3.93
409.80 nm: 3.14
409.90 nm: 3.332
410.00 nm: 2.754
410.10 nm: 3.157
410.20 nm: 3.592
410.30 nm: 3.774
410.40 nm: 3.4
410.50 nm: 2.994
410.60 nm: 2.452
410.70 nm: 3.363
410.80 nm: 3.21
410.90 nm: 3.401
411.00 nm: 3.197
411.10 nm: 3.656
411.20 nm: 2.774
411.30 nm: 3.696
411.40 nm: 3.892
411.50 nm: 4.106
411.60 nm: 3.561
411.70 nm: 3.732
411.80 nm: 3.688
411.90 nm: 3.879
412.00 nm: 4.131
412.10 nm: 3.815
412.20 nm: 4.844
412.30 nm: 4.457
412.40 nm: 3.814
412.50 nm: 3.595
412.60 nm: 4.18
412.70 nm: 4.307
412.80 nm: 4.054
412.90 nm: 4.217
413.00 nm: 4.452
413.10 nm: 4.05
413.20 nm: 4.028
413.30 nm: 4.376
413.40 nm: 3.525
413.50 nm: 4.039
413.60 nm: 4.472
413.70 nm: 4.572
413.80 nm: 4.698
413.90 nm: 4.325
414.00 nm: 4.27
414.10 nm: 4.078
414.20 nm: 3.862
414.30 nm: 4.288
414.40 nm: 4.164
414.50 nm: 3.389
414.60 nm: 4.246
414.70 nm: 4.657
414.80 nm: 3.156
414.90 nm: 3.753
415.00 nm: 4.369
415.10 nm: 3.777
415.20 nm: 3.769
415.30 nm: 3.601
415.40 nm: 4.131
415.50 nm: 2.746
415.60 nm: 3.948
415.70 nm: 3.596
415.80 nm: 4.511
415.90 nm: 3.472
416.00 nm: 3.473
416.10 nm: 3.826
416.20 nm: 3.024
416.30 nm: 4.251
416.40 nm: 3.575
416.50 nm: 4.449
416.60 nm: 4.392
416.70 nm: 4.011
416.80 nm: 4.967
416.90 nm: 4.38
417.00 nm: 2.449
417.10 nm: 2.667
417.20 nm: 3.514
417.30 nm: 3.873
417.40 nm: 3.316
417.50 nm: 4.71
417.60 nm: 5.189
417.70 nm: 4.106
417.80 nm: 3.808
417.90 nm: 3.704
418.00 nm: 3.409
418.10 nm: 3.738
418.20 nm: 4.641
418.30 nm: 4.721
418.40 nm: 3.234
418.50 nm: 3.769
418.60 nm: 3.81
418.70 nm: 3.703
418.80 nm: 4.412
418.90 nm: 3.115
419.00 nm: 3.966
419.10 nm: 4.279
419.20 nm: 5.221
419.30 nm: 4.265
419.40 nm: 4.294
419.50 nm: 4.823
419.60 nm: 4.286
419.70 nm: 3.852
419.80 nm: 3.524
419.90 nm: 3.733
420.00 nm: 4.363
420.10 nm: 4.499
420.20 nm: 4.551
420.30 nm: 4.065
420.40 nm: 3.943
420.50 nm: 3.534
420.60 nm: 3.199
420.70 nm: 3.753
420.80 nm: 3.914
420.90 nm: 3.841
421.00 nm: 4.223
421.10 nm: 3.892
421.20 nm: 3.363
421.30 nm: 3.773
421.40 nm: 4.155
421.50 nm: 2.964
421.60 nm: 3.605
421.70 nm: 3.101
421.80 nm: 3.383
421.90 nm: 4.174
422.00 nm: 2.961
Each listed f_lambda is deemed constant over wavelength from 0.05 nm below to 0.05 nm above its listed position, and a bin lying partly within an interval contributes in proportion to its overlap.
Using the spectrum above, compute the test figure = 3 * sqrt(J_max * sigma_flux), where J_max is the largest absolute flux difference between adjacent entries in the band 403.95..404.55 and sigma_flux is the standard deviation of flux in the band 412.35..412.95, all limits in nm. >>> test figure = 1.3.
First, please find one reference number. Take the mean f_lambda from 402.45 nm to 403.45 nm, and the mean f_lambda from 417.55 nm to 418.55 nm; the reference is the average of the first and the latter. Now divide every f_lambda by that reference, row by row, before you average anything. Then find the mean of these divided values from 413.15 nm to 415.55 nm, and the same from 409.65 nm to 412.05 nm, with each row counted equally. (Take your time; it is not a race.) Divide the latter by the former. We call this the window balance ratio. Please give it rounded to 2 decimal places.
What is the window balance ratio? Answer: 0.86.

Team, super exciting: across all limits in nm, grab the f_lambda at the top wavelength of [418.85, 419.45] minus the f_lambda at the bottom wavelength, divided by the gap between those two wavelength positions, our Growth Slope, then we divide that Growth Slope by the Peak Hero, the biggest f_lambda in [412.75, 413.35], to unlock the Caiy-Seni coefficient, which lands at 0.53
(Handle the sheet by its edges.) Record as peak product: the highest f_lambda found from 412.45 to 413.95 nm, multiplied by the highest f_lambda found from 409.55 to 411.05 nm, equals 18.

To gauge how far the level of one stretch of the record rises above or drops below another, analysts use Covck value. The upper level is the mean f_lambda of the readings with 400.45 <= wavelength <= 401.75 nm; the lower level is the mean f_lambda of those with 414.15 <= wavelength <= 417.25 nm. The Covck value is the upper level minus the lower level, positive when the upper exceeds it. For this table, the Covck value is 0.12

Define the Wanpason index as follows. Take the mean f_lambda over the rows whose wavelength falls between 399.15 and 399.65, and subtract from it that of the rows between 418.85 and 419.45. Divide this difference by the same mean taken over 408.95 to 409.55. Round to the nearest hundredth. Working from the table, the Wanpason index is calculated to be -0.05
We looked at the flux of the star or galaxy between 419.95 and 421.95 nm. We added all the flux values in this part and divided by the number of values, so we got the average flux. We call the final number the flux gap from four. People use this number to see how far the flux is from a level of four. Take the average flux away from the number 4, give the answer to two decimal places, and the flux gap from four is 0.19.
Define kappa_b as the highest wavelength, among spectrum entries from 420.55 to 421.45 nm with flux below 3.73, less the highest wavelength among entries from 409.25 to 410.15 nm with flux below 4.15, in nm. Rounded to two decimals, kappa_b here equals 11.10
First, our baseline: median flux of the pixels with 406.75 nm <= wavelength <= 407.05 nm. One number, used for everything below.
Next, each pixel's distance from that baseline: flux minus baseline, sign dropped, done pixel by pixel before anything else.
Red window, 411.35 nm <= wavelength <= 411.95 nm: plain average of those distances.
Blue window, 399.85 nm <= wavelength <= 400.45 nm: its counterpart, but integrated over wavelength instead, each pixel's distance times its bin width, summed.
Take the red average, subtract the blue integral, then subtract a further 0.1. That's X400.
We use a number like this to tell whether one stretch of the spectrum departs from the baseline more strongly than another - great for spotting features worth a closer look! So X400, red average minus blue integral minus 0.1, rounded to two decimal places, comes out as -0.24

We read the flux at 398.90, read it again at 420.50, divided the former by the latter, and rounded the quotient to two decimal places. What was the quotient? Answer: 0.97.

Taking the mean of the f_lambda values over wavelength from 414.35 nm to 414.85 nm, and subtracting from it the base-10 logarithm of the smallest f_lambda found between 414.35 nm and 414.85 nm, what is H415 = 3.4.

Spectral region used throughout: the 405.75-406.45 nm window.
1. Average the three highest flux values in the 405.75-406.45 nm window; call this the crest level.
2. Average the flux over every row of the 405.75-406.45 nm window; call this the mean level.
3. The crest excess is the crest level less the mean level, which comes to 0.19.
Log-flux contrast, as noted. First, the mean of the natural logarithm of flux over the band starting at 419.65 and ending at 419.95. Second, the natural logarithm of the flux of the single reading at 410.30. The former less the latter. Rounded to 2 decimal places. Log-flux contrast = -0.02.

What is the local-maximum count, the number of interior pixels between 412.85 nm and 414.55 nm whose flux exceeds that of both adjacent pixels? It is 4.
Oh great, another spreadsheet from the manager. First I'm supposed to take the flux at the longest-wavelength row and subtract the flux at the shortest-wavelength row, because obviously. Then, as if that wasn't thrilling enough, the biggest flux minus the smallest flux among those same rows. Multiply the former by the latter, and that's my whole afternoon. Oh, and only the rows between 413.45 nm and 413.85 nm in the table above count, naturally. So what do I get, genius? 0.4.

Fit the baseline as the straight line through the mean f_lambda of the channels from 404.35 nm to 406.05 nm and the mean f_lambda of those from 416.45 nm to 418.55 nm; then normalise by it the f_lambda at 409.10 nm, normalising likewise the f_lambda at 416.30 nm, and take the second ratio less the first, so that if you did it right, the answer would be 0.28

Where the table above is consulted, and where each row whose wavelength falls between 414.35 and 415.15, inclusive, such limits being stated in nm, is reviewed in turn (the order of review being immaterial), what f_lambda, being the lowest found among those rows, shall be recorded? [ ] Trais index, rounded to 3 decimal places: 3.156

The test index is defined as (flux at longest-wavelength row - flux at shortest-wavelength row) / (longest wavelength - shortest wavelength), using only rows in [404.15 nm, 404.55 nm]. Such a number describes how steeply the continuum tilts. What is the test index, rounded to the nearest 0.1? -1.9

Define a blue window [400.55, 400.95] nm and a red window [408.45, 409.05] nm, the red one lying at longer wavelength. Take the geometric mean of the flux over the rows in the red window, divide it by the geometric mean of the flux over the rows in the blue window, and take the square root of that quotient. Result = 0.98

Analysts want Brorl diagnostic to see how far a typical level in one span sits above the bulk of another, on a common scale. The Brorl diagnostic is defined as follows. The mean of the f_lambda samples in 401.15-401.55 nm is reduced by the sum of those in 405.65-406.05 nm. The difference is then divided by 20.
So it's -0.54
